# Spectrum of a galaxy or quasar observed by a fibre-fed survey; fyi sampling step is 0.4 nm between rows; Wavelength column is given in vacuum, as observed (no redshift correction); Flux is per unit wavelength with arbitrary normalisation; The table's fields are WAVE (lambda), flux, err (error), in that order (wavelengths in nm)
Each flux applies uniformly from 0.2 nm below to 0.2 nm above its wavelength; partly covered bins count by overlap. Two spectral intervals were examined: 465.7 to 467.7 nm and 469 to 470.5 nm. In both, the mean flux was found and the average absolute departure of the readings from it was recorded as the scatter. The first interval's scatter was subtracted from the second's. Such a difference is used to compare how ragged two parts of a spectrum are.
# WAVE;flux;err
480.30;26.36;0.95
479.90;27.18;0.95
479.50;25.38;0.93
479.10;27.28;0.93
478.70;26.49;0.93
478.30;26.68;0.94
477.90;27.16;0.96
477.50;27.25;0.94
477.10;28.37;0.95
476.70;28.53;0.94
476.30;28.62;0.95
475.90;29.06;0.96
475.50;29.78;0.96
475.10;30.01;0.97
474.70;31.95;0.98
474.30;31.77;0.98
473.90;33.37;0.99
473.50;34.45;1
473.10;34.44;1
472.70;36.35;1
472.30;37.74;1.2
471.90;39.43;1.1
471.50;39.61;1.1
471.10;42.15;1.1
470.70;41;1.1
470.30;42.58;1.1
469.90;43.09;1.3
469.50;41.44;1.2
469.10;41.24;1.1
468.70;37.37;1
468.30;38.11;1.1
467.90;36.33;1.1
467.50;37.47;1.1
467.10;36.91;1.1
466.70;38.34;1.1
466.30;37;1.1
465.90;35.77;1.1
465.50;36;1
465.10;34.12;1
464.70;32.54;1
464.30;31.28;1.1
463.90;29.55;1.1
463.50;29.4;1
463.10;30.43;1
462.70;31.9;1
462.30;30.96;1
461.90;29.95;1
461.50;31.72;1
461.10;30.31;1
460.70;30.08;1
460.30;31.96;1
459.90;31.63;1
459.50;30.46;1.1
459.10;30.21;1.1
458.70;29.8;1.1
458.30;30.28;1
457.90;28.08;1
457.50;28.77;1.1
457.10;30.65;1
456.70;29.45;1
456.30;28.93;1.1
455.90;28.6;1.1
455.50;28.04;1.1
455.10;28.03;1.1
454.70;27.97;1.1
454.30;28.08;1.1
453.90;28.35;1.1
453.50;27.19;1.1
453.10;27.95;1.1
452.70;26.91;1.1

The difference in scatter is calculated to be 0.10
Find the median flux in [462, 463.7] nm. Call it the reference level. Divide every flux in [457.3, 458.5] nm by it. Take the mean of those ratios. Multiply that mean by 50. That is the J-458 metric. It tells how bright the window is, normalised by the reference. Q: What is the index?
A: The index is 47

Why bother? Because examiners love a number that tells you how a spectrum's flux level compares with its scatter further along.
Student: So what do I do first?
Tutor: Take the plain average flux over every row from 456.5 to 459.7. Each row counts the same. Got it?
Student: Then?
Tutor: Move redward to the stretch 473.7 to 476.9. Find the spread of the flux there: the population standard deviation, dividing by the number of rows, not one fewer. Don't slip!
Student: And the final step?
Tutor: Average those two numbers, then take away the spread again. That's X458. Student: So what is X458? 14.0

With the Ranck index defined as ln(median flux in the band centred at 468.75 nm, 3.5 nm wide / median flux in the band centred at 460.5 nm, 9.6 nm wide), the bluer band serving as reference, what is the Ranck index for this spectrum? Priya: 0.23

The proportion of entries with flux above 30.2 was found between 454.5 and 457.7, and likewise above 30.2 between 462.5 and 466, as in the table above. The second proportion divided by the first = 6.2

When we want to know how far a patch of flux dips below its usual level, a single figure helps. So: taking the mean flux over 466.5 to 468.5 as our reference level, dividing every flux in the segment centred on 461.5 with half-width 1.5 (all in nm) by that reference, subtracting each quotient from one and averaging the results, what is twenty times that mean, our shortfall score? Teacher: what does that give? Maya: 3.4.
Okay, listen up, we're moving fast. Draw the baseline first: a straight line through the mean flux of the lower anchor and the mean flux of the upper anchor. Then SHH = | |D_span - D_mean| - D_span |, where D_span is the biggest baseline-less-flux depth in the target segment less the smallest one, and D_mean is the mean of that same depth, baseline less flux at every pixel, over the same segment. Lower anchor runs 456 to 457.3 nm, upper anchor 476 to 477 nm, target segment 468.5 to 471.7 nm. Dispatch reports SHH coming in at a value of 12.1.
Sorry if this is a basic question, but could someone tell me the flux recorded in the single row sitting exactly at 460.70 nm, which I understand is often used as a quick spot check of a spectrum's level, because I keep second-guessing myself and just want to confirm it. 30.08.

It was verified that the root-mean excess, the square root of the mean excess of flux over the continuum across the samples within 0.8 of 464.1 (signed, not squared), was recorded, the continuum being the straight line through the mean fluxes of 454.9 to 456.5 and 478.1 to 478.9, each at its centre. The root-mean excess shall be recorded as 1.7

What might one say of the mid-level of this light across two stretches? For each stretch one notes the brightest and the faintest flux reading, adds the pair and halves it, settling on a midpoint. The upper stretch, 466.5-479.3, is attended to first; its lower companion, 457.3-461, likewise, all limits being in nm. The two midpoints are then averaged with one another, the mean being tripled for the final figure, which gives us 97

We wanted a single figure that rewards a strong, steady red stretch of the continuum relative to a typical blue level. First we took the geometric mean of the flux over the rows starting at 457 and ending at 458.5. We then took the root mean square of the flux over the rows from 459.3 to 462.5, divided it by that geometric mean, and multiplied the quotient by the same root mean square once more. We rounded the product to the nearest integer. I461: 32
